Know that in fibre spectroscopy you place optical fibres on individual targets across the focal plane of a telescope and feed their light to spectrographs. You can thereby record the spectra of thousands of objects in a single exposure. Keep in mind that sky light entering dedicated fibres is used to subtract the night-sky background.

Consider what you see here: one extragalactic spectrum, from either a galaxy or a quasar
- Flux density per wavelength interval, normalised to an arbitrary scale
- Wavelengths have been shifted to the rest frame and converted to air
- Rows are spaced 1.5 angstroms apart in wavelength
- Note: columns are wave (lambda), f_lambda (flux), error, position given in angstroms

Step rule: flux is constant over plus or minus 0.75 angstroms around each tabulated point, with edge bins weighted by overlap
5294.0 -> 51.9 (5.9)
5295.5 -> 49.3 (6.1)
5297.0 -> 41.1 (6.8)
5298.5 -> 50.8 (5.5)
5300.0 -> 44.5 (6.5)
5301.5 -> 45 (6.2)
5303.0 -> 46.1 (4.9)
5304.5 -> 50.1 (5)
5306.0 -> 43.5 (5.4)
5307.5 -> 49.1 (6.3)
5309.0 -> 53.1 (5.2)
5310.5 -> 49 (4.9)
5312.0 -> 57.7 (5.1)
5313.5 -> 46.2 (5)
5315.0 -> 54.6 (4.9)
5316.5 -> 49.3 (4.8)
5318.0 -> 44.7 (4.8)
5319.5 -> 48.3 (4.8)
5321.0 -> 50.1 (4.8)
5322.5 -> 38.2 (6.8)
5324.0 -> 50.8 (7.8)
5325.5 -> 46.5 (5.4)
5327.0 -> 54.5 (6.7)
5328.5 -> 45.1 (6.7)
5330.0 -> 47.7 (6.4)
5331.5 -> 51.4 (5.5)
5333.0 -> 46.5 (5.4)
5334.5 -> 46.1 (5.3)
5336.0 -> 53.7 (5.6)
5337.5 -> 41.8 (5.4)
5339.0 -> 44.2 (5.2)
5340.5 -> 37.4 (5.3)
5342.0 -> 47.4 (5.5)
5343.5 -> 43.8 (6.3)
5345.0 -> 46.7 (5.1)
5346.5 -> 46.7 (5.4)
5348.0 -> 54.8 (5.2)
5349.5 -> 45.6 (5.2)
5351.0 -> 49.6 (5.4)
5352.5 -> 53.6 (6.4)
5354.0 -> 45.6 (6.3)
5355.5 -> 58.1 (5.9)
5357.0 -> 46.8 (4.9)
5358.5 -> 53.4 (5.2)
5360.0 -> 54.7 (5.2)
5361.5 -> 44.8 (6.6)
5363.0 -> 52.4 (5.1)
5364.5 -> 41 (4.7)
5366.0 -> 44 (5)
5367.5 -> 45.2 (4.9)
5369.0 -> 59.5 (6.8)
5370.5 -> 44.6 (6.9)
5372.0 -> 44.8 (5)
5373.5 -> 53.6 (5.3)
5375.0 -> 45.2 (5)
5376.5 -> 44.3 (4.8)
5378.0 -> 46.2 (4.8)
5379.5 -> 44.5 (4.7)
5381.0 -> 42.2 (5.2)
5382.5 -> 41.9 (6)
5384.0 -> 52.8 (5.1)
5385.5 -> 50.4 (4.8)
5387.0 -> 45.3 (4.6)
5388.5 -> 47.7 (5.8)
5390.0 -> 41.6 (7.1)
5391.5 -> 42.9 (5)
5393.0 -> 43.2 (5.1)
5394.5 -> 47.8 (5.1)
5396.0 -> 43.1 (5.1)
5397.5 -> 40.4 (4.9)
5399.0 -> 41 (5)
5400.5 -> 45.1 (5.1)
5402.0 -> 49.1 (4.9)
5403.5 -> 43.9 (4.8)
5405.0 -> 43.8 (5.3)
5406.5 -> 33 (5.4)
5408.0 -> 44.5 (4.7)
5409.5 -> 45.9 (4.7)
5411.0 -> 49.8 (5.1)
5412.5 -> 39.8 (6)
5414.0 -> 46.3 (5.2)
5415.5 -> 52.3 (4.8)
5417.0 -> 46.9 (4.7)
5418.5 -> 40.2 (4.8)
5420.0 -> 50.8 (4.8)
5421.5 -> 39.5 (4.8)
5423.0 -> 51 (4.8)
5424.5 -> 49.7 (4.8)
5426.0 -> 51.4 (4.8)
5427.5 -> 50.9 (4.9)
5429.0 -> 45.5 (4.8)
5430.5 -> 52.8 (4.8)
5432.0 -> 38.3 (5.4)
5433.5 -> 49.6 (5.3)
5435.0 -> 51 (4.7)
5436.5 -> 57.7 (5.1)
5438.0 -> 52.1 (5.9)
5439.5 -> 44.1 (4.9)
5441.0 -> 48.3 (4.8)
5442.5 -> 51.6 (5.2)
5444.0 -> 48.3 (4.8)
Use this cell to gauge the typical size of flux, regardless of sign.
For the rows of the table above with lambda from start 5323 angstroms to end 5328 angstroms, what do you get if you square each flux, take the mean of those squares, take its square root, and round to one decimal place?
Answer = 50.7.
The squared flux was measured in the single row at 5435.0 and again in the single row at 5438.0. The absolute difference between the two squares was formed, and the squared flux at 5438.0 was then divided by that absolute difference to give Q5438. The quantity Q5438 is 24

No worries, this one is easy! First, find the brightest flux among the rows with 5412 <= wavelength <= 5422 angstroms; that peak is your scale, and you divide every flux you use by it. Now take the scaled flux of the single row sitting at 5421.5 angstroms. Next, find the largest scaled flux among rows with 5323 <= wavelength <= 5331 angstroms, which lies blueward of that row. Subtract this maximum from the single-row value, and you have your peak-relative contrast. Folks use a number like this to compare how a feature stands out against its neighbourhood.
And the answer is -0.29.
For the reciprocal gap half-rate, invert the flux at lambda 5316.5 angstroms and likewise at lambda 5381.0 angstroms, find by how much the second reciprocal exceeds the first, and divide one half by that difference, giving 147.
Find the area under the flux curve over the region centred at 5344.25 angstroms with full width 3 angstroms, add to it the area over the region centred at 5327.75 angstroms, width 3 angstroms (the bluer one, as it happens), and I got 285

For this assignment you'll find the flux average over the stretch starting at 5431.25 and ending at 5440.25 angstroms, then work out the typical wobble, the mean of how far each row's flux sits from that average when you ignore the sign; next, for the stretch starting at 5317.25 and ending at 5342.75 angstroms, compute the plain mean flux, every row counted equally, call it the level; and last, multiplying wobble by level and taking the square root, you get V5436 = 15.4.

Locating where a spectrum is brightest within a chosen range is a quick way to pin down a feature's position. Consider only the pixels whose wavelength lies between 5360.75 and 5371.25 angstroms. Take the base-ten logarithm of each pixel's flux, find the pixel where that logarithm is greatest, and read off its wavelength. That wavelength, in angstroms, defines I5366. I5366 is 5369.0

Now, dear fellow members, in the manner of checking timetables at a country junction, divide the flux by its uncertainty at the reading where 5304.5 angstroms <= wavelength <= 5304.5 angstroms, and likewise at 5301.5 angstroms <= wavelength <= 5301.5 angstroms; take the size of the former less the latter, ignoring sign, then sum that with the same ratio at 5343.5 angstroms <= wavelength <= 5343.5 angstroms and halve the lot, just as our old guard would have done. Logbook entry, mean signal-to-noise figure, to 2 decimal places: 4.86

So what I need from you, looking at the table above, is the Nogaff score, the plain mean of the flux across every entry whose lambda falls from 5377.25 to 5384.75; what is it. 45.5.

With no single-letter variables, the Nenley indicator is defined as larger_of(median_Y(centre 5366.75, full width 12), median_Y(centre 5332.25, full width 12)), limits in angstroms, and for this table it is 47.1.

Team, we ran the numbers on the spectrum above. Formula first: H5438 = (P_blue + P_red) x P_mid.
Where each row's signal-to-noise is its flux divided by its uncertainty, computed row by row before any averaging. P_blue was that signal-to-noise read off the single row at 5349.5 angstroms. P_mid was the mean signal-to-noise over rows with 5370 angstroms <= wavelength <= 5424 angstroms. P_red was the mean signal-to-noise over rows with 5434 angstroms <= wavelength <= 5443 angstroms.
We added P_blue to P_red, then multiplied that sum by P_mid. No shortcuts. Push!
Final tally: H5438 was 167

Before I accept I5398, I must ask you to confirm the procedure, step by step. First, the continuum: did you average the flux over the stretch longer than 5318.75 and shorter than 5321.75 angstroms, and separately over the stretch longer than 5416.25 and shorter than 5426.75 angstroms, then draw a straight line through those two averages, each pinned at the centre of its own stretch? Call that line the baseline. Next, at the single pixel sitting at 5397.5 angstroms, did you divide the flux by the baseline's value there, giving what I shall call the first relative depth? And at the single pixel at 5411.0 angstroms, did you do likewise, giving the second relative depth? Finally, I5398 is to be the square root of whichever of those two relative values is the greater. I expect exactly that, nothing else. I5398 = 1.03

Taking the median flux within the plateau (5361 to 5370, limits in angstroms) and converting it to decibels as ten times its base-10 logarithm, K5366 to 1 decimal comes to 16.5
